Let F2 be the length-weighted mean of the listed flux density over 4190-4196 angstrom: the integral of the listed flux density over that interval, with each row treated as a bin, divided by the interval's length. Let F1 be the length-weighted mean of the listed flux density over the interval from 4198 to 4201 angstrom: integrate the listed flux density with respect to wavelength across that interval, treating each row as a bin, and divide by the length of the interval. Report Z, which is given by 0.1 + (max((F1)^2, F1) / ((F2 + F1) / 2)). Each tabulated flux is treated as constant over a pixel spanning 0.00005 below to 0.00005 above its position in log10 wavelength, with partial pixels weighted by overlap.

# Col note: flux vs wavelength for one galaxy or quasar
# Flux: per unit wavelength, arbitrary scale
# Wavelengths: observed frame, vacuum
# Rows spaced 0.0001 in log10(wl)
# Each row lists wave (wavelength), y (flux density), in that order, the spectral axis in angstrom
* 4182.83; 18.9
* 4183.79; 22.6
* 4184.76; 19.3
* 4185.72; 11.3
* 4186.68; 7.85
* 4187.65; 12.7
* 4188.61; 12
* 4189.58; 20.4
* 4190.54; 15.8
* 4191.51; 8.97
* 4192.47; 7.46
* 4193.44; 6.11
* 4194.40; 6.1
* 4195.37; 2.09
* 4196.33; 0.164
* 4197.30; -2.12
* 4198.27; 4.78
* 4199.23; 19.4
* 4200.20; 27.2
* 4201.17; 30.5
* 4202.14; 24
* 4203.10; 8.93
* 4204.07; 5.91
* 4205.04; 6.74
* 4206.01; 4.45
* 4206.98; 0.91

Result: 28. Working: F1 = 19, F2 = 7.7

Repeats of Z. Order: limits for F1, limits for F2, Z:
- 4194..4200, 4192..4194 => 6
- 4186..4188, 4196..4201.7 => 9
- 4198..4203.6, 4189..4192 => 22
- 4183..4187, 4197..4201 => 17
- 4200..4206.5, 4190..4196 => 20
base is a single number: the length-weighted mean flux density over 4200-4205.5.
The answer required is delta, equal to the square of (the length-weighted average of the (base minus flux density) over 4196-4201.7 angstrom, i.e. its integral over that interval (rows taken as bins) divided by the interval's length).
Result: 9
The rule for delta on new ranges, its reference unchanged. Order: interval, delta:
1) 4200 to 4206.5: 4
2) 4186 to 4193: 21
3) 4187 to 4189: 22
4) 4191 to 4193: 72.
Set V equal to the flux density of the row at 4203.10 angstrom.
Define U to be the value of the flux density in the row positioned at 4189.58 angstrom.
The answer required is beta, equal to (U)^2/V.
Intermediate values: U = 20.4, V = 8.93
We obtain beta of 47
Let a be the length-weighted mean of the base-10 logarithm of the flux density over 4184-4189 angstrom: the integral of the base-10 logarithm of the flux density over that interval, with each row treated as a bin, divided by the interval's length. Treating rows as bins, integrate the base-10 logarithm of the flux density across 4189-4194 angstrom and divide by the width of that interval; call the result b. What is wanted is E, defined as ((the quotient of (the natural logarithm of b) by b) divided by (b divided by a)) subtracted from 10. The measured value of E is 10.0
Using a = 1.10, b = 1.02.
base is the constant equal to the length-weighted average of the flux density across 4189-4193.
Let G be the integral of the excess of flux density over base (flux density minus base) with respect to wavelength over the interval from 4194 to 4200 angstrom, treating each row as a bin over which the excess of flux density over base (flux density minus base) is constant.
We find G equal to -42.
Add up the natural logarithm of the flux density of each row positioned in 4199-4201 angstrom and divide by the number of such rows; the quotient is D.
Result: 3.1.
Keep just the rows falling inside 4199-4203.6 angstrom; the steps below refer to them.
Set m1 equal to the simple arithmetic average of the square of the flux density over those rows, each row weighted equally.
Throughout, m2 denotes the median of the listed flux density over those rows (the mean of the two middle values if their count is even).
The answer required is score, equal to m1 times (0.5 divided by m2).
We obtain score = 11.3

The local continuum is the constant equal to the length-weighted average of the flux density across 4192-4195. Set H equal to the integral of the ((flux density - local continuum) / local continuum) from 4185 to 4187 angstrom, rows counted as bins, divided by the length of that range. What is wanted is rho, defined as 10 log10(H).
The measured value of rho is -1.5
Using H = 0.7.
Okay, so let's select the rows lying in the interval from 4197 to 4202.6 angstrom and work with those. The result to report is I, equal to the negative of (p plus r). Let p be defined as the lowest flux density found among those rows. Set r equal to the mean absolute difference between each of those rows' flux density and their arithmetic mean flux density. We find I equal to -9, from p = -2.12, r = 11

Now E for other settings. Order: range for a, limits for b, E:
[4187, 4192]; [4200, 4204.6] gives 9.9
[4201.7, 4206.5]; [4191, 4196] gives 10.7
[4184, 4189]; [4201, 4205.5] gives 9.9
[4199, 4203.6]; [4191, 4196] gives 11.0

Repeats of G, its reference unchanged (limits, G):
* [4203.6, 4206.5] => -21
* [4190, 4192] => -1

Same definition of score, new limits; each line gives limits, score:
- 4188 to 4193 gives 7.9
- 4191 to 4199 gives 2.8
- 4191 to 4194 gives 3.9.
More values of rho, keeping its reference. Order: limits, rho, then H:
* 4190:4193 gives -1.5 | 0.7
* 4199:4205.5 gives 2.4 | 1.7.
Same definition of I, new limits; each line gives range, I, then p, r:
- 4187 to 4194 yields -10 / 6.11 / 4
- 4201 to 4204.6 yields -16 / 5.91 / 10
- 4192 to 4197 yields -3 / 0.164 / 3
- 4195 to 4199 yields 0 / -2.12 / 2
